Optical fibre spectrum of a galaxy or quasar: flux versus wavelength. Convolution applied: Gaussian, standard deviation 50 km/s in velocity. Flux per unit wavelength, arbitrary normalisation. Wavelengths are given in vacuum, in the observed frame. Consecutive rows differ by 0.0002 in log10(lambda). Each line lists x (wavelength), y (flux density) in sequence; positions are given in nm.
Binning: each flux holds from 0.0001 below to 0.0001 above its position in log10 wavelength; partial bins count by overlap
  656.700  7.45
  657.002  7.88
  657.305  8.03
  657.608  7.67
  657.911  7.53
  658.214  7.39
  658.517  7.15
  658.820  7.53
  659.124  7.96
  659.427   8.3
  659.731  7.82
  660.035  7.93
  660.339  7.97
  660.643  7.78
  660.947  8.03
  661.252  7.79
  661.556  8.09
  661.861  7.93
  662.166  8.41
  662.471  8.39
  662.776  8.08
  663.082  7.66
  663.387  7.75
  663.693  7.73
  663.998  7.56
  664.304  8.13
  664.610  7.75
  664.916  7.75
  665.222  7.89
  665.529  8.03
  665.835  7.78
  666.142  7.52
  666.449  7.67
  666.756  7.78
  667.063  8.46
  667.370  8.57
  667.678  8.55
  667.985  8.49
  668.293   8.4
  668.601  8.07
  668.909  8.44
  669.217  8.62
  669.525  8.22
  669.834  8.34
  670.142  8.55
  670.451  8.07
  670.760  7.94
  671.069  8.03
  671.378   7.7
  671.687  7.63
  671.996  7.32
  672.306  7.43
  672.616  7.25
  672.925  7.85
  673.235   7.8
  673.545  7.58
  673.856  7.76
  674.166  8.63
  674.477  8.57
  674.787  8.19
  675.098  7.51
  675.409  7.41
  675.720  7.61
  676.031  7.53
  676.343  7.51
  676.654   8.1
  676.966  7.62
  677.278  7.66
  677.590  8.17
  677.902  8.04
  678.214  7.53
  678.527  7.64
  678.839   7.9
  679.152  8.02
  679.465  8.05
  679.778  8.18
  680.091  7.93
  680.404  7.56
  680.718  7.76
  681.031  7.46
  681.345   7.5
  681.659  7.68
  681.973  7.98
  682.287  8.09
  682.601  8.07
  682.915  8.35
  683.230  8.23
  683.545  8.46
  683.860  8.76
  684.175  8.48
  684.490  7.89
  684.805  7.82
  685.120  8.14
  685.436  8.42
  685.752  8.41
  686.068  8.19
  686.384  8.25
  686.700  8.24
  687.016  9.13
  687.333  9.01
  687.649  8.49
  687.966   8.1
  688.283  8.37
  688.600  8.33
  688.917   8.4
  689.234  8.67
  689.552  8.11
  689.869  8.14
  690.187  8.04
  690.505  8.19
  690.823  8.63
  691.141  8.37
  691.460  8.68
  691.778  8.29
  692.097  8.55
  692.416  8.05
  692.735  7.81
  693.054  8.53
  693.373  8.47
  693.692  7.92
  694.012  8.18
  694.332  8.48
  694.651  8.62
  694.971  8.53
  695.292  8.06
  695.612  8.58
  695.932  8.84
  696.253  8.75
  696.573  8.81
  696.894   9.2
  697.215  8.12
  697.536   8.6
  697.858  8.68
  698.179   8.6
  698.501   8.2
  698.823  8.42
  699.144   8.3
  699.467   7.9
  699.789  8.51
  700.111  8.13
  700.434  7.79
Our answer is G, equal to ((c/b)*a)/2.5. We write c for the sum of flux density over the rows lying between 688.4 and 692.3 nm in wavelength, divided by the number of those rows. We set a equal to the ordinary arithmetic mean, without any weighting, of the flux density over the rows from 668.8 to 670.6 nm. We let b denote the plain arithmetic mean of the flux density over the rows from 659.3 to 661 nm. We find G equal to 3.52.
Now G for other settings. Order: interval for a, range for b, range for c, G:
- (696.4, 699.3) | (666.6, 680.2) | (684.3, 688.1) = 3.58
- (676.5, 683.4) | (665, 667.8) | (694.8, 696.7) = 3.38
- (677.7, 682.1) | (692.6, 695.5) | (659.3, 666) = 2.99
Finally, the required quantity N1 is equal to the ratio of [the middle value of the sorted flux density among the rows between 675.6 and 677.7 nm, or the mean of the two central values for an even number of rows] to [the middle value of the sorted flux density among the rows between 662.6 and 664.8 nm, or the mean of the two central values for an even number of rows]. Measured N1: 0.98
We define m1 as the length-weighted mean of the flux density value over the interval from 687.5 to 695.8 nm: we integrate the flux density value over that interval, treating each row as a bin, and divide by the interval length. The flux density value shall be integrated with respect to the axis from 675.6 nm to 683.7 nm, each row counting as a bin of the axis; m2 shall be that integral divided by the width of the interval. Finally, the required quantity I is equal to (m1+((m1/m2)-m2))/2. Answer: 0.76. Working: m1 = 8.3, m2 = 7.87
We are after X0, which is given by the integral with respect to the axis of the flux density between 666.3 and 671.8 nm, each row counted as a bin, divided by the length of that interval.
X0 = 8.2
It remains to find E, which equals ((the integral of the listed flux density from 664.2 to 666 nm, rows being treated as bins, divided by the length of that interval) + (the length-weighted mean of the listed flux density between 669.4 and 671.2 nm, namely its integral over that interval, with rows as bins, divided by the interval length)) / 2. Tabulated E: 8.04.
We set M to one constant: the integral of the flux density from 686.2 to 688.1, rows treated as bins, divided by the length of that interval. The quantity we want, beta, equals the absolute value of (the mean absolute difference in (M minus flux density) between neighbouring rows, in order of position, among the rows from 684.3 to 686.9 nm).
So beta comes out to 0.14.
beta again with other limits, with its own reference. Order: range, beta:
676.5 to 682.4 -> 0.23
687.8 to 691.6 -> 0.23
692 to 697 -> 0.31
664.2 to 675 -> 0.24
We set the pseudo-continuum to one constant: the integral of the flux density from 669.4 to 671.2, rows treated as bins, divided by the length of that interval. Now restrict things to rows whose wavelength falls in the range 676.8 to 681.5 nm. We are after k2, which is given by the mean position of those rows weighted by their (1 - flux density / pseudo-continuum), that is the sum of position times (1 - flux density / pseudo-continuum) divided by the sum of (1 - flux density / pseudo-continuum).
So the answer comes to 679.35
